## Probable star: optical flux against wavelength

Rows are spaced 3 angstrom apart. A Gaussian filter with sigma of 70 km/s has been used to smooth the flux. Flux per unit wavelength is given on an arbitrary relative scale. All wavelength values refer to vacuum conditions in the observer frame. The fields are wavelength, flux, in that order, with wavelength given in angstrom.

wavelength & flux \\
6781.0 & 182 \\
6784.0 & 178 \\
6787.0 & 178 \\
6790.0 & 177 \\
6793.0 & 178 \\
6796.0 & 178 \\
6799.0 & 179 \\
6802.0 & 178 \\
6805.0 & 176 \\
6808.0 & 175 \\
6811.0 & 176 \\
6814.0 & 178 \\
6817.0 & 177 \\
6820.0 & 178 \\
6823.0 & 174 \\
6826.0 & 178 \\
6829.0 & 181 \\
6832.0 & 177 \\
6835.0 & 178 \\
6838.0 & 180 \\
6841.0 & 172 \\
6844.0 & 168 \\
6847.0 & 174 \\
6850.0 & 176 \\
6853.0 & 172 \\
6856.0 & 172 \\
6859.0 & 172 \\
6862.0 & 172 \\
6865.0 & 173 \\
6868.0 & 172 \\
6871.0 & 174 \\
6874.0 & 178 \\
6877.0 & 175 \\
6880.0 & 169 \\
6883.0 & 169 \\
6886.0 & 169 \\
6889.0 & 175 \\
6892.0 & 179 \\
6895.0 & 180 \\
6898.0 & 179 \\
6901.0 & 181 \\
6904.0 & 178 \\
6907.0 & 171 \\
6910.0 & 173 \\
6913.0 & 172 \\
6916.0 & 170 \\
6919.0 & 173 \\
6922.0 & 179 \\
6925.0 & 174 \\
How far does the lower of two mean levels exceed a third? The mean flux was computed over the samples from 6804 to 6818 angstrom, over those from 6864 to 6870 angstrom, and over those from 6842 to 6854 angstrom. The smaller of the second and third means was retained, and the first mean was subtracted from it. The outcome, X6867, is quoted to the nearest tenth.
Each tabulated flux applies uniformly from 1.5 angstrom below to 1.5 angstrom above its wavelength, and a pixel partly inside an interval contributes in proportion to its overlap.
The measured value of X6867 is -3.9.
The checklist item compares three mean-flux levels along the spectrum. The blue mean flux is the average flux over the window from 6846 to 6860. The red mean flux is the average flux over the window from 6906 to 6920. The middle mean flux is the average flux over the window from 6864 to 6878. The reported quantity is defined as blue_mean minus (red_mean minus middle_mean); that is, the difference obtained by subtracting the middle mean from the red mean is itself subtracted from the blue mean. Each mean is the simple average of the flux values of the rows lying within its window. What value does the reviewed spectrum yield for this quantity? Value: 176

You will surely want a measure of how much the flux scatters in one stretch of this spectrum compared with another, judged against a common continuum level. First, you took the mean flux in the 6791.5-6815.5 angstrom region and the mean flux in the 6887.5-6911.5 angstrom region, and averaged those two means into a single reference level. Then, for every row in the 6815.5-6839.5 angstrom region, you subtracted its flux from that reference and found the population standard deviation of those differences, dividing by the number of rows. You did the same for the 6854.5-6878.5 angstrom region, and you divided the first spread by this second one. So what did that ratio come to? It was 1.0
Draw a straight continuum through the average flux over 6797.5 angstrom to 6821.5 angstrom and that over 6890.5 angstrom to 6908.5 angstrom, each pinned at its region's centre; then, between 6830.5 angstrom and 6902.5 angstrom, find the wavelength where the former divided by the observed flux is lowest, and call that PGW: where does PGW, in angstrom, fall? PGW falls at 6901.0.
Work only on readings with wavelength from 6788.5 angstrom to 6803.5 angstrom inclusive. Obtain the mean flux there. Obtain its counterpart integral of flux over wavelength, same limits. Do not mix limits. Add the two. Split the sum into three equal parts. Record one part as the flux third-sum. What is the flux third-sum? 949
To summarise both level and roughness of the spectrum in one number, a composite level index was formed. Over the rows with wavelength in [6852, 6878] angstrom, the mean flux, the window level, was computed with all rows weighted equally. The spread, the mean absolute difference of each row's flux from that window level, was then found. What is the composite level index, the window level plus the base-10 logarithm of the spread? 174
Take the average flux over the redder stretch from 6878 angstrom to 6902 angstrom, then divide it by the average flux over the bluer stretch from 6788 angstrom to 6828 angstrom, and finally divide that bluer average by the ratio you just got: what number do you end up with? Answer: 179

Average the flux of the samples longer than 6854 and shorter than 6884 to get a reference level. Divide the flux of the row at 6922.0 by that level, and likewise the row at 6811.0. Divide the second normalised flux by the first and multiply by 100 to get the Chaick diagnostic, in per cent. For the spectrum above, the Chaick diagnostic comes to 98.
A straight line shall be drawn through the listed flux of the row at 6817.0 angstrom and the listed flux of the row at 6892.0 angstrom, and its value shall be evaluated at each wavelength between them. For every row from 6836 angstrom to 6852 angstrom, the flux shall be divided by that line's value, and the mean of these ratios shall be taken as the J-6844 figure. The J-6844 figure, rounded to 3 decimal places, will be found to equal 0.979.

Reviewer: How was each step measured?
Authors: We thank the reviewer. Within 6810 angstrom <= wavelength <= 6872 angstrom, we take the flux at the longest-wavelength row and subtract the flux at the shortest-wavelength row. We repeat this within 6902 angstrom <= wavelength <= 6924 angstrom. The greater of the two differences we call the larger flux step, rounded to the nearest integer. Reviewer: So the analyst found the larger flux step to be 1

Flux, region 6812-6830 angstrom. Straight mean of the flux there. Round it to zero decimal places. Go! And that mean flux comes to 178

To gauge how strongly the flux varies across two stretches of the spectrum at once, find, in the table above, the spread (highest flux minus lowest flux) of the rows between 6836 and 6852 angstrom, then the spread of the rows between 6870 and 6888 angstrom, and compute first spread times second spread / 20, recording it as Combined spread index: 5.4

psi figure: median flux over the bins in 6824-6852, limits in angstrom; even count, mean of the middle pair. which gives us 177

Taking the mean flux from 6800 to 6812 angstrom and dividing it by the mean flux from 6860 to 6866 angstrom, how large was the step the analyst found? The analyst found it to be 1.02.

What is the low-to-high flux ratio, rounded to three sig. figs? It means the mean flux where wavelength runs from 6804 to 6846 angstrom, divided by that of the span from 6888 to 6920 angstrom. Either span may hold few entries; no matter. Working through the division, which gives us 1.00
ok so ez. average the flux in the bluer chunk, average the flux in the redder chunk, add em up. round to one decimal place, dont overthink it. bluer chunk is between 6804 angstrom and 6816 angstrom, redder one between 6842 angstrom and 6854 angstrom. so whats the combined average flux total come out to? 348.8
